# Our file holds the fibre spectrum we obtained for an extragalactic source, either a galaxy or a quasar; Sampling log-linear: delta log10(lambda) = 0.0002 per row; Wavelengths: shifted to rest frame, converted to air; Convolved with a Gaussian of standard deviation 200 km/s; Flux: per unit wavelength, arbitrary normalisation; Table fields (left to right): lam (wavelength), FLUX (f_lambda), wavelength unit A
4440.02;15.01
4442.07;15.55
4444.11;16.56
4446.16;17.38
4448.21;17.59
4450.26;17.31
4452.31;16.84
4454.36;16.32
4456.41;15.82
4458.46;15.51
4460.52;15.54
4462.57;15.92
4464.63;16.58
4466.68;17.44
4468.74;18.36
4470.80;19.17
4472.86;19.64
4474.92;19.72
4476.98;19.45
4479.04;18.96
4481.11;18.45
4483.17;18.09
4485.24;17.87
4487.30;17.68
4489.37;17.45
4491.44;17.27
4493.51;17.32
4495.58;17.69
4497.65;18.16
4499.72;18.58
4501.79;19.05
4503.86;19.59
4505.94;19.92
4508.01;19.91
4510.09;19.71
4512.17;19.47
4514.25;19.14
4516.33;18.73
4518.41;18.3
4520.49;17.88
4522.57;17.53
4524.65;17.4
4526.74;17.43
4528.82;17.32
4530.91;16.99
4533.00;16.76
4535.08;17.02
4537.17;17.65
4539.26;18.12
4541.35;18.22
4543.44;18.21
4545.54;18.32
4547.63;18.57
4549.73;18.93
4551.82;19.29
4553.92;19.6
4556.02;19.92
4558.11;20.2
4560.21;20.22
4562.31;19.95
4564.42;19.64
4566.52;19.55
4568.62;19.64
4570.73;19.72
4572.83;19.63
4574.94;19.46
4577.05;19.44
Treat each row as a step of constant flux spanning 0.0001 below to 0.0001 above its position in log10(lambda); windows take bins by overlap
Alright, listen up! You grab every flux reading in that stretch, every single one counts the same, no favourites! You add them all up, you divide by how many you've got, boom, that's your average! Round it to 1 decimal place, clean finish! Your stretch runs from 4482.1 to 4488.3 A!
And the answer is 17.9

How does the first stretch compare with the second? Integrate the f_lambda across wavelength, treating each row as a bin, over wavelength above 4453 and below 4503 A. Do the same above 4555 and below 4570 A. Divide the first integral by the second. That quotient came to 3.0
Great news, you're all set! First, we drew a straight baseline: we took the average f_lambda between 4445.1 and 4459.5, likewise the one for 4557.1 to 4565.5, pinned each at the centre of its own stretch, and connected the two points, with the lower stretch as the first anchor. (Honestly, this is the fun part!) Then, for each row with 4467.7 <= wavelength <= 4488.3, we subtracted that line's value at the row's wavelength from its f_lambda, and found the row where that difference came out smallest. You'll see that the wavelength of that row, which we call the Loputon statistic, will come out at 4487.30 A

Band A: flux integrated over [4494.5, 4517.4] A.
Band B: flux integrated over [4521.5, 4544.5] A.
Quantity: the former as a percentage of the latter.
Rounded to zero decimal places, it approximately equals 108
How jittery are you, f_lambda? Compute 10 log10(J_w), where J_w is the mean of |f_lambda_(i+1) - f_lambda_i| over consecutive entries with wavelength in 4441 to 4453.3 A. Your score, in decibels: -2.5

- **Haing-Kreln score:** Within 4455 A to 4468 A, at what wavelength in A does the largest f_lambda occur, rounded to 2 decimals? 4466.68 A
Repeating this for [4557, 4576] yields 4560.21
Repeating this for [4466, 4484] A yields 4474.92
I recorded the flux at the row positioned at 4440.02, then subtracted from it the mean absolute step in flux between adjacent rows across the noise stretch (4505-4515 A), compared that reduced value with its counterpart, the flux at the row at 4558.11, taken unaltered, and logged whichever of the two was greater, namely 20.2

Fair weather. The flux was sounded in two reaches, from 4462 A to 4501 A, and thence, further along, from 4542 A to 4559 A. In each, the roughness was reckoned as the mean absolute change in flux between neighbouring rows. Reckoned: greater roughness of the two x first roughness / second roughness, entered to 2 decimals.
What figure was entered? 0.62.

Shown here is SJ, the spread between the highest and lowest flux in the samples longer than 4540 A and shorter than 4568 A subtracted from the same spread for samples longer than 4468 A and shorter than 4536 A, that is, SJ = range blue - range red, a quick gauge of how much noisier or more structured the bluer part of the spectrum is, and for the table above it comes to 1.15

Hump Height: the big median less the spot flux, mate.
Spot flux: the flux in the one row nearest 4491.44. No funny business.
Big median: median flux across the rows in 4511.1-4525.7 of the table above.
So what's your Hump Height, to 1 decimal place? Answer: 1.0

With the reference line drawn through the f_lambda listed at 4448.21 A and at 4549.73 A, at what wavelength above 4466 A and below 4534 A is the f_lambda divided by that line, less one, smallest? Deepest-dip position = 4533.00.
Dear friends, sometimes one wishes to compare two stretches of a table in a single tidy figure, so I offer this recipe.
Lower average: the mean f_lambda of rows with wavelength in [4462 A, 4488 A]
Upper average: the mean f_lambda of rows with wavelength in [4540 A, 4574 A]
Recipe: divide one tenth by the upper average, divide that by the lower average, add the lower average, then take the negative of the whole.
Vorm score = -18.3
